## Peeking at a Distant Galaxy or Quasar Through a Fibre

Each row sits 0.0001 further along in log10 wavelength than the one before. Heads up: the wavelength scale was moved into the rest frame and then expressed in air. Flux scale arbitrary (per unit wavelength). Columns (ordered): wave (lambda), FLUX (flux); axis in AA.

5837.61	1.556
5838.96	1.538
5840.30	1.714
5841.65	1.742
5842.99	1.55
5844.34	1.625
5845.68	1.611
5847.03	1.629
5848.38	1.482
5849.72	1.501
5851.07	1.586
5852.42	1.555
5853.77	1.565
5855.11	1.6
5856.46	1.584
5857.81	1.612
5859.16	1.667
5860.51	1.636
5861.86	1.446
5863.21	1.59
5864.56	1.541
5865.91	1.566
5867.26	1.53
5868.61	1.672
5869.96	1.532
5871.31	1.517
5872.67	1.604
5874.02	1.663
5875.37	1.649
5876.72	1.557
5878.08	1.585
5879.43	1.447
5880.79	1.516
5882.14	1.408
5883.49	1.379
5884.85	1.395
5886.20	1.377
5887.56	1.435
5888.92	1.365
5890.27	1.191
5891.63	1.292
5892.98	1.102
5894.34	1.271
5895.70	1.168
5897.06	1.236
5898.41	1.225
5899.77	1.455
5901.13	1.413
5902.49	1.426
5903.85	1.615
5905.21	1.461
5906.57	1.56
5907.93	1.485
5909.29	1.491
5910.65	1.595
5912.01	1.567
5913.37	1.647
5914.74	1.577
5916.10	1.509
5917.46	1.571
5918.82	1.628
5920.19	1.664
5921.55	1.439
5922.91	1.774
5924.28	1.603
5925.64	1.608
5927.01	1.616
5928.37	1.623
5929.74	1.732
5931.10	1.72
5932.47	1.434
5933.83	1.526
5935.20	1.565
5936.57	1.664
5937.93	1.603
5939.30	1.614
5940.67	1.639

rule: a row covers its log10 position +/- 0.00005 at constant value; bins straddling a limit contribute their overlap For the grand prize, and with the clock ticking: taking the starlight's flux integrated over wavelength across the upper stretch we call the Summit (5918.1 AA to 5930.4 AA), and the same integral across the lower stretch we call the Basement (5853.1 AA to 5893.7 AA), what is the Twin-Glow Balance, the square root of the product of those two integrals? 35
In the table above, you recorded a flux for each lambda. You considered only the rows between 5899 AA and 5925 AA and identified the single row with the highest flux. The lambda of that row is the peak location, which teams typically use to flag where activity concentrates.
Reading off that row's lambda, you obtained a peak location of 5922.91 AA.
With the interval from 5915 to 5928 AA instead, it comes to 5922.91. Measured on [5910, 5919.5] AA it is 5913.37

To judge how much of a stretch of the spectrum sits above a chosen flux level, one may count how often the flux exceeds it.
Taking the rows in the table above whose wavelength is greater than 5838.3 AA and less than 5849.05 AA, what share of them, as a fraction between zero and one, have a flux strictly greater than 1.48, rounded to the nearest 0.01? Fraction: 1.00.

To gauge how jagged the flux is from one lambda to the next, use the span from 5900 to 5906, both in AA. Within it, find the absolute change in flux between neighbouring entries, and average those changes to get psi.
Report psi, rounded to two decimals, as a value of 0.12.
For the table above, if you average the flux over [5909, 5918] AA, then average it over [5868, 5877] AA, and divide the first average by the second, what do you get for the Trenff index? 0.98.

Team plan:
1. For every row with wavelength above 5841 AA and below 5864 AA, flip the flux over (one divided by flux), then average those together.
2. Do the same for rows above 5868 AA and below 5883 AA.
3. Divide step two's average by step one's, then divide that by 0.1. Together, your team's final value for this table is 10.2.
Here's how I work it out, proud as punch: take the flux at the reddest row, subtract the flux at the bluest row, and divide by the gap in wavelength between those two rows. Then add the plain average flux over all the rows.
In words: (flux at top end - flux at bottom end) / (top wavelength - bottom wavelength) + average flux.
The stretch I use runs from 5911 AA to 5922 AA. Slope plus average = 1.56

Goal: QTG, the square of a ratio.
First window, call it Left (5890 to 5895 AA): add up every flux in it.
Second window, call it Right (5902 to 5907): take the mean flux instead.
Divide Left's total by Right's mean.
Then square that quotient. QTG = 10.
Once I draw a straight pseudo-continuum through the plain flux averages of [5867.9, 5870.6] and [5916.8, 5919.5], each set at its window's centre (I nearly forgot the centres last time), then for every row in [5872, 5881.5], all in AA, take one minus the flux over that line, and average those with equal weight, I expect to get 0.02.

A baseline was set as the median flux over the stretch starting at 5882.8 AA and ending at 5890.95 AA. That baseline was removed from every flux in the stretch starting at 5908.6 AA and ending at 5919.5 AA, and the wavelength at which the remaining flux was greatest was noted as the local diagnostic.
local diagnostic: 5913.37 AA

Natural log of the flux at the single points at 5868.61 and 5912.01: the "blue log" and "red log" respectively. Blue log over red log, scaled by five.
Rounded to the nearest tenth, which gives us 5.7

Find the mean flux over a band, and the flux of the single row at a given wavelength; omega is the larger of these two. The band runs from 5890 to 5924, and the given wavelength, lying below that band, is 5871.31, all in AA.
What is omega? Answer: 1.52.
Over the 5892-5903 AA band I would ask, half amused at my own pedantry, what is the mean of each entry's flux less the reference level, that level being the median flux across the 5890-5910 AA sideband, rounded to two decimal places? -0.13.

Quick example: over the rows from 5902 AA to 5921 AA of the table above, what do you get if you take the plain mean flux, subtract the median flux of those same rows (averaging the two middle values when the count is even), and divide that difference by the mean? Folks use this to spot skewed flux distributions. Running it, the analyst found -0.008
